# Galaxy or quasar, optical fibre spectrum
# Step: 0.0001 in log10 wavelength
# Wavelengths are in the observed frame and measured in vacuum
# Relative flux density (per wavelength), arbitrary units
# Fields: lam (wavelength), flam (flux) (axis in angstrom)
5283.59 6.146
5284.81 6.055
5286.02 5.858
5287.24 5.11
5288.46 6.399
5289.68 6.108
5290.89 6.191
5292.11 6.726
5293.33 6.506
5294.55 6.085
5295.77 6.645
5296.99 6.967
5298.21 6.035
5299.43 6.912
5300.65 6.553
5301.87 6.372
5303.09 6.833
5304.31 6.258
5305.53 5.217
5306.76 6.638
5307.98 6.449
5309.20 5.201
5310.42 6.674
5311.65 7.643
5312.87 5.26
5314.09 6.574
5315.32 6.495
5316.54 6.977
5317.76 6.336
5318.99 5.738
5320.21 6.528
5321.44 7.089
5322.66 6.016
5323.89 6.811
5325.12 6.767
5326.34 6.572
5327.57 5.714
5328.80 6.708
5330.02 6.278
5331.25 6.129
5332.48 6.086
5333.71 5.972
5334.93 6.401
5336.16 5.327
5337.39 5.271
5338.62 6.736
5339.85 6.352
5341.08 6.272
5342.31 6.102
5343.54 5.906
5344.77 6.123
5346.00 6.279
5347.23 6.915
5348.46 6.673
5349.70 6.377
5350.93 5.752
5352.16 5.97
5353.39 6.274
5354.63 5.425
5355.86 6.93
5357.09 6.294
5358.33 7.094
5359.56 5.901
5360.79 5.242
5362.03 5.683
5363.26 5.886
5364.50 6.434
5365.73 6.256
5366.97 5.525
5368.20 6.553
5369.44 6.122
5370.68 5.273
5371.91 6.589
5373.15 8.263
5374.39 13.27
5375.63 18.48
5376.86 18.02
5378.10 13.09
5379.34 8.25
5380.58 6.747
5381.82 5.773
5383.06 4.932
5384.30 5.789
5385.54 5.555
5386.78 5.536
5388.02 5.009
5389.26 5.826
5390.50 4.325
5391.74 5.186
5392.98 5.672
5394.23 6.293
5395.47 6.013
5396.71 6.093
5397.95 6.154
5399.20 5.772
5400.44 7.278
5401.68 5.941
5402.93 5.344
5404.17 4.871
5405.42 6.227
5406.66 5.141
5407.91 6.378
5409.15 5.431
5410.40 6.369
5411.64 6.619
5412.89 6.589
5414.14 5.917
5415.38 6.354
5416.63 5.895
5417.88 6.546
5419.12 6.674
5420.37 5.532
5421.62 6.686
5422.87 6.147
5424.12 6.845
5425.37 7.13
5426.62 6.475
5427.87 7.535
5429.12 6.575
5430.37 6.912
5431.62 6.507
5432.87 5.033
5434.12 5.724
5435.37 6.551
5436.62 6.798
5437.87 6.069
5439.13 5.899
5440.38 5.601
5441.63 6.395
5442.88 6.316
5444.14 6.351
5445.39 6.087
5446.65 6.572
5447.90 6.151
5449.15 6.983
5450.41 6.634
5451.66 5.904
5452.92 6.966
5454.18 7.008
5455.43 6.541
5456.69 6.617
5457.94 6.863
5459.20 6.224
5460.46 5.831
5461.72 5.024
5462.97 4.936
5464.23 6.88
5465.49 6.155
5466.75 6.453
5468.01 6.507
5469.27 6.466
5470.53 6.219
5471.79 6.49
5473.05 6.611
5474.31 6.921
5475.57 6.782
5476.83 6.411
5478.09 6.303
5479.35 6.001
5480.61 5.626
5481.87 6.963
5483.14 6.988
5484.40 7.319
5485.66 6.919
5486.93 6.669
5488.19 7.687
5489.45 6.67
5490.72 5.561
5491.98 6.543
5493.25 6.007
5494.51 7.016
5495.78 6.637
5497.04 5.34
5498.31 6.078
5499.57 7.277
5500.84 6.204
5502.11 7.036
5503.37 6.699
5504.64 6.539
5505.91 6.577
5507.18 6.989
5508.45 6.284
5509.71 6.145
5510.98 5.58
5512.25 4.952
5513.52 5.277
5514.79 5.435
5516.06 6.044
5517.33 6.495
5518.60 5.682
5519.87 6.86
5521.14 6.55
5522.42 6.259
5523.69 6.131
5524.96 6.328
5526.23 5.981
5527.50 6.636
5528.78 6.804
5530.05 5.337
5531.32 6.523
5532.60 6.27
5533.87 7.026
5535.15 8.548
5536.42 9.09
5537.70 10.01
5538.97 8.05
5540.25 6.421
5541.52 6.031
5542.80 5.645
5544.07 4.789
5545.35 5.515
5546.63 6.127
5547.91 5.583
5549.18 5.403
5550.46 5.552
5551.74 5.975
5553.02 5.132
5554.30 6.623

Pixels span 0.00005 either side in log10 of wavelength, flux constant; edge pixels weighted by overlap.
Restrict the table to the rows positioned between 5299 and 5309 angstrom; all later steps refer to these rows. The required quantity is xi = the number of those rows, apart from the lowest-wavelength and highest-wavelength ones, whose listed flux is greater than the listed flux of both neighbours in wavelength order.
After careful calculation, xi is 2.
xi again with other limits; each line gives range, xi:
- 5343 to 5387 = 8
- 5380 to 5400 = 4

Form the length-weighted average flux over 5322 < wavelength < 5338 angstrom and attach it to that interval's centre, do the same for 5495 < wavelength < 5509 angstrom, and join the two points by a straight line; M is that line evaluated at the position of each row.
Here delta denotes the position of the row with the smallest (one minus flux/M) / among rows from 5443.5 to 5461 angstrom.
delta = 5454.18 angstrom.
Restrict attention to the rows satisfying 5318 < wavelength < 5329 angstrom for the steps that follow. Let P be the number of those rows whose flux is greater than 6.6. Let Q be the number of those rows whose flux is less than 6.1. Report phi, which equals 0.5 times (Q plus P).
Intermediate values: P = 4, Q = 3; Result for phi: 3.5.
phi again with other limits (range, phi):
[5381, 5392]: 4.5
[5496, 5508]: 3.0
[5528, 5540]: 3.5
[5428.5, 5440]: 3.0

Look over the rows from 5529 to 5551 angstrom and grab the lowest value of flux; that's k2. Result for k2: 4.789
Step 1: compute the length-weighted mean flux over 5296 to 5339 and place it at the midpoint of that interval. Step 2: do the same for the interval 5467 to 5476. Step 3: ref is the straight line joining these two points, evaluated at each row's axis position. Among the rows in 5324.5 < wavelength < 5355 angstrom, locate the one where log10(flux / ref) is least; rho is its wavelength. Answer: 5337.39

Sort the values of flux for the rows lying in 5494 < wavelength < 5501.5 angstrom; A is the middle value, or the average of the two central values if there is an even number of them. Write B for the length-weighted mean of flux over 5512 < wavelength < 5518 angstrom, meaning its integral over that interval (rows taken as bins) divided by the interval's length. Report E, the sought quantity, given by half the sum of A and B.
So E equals 6.05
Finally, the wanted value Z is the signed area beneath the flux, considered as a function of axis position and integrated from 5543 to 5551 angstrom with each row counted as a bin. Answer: 44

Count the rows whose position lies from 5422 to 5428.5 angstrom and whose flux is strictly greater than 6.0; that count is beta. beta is 5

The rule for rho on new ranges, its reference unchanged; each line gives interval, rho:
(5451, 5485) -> 5462.97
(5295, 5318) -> 5309.20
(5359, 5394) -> 5390.50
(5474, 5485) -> 5480.61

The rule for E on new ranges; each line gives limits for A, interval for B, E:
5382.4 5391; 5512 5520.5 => 5.70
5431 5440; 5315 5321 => 6.25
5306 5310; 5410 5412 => 6.48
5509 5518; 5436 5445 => 5.89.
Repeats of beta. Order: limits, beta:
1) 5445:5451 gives 5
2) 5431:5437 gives 3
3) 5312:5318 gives 4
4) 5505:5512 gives 4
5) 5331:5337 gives 3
